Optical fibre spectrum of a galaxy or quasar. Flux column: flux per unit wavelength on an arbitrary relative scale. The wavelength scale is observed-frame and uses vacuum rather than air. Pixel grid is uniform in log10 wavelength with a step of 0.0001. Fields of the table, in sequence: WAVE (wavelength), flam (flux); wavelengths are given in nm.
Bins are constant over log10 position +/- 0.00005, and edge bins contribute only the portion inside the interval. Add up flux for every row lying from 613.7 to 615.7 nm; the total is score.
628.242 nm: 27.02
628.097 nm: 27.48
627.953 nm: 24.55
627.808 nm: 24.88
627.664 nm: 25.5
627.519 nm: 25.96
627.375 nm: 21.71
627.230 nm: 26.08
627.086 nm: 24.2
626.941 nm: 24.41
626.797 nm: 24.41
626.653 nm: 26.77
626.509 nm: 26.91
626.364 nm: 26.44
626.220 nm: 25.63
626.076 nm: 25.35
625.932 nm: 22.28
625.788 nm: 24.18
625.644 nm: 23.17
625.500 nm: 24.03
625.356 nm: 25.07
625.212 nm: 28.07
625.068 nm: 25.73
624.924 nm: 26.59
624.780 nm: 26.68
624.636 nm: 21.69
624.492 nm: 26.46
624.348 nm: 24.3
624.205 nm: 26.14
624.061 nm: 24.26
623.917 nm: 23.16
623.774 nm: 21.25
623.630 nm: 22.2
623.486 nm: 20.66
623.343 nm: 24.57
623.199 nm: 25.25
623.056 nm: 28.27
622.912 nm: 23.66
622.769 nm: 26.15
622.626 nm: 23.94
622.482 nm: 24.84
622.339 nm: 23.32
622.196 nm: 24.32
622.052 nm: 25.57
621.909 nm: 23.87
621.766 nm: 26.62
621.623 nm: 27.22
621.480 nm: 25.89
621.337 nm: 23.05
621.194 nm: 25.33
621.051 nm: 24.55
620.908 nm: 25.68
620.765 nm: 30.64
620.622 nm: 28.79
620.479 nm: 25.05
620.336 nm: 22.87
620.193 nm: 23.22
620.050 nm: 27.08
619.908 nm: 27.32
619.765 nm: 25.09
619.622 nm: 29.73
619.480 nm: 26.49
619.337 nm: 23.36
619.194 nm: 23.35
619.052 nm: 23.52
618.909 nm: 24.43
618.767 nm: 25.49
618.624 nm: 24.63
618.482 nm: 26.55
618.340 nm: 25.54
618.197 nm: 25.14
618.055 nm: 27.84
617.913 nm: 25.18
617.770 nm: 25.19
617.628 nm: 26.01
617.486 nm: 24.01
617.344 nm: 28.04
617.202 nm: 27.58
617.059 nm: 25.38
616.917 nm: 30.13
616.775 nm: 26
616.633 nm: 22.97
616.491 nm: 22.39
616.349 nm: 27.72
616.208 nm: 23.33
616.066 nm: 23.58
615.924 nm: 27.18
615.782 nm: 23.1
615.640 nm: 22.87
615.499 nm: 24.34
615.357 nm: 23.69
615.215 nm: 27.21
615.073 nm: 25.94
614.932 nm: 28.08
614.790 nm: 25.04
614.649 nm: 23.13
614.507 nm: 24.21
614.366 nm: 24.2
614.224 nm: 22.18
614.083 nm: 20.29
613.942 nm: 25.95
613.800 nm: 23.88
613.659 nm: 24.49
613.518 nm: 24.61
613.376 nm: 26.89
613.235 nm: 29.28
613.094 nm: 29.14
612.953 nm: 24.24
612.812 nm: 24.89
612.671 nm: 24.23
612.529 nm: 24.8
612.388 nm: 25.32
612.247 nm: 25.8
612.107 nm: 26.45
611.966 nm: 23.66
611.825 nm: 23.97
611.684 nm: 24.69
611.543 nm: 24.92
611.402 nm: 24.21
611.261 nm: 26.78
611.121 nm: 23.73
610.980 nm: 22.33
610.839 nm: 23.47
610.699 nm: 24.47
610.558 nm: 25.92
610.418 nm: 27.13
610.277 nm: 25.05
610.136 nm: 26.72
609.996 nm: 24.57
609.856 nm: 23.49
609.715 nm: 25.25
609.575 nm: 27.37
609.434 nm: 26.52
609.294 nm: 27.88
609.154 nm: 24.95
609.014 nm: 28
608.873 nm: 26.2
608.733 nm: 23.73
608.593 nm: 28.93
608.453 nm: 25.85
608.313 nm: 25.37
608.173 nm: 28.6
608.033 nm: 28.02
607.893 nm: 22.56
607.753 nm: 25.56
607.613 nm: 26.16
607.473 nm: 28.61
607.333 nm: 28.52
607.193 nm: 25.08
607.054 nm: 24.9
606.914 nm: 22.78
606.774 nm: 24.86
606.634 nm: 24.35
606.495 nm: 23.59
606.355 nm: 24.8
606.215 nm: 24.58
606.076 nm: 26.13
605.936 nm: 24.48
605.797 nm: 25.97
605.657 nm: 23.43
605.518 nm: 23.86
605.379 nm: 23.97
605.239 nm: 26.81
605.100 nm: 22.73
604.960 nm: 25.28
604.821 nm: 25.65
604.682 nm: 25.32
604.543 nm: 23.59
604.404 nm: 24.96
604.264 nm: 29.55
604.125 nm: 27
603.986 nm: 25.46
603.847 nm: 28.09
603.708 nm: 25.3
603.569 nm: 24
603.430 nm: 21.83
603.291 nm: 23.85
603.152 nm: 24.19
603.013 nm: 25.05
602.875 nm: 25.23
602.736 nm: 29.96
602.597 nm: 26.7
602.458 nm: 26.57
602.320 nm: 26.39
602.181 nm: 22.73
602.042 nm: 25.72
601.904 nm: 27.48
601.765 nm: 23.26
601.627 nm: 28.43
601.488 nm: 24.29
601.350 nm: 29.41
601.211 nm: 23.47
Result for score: 341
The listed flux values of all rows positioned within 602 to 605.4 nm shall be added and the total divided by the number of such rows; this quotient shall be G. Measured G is 25.4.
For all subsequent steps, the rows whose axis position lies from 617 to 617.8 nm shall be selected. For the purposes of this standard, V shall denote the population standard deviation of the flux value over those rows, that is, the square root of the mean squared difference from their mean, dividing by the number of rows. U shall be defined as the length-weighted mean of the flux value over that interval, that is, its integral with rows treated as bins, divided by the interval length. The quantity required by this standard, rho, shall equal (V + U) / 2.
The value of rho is 13.7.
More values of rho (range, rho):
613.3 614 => 13.1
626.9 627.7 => 13.0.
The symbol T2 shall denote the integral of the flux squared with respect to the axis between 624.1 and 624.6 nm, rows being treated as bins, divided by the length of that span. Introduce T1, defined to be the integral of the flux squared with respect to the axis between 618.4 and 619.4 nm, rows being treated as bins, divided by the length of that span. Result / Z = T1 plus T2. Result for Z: 1242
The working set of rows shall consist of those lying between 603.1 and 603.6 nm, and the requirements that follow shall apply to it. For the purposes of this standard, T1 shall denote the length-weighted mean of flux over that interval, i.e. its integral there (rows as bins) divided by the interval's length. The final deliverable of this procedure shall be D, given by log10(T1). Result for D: 1.37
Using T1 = 23.4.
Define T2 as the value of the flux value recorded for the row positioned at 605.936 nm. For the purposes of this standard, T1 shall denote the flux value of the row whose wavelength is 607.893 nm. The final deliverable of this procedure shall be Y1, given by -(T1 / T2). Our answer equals -0.92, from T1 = 22.56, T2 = 24.48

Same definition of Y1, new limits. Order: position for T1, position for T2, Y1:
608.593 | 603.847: -1.03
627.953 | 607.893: -1.09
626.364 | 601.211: -1.13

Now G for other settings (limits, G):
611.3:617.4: 25.1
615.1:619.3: 25.3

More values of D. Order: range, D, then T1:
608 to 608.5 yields 1.43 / 26.9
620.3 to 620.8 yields 1.43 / 26.8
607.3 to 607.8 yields 1.43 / 27.2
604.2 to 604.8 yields 1.41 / 25.8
